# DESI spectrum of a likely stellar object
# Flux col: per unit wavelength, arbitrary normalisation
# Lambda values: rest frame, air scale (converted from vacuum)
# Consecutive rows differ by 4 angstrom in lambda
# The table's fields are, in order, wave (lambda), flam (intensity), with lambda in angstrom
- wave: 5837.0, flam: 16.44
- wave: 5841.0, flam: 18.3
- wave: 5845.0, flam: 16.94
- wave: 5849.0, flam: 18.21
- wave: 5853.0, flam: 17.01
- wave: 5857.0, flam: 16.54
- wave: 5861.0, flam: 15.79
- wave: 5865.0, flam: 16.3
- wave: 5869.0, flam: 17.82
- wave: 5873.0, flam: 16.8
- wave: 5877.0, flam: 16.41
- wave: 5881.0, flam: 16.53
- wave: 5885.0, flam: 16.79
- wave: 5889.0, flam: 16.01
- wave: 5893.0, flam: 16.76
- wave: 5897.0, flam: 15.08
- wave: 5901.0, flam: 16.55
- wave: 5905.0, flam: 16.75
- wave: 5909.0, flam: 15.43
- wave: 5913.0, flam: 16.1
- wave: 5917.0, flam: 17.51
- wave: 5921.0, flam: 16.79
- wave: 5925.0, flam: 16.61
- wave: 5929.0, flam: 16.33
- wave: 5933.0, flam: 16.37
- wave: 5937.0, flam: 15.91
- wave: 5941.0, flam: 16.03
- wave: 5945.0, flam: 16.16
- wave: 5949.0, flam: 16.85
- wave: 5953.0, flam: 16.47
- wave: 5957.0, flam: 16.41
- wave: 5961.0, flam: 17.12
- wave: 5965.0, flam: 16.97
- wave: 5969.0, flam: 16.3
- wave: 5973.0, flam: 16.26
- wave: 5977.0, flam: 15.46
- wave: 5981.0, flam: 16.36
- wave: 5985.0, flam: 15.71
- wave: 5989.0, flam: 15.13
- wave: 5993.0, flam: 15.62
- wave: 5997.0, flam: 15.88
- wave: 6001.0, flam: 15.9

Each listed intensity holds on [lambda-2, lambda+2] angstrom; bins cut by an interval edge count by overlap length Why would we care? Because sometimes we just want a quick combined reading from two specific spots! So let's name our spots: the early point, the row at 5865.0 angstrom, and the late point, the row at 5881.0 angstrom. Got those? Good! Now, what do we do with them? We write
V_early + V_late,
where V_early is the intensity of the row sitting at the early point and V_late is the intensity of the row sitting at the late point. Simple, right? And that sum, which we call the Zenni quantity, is 32.8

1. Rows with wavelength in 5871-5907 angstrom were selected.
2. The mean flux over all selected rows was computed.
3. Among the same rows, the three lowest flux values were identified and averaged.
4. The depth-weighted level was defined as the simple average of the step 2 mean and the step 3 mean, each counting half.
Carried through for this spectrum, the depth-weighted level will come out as 16.1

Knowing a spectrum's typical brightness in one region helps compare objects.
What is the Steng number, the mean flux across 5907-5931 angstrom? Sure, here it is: 16.5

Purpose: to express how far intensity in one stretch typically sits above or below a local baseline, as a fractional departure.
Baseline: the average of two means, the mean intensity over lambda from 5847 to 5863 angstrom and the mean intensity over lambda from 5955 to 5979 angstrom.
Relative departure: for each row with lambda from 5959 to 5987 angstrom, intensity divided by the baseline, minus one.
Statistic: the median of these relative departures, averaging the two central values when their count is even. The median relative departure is -0.021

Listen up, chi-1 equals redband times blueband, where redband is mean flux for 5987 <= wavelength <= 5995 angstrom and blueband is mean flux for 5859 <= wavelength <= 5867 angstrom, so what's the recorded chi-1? 247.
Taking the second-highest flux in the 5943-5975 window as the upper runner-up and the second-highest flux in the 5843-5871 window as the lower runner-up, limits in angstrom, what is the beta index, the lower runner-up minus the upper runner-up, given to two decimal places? 0.85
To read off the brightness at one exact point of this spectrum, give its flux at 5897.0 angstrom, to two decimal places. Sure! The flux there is 15.08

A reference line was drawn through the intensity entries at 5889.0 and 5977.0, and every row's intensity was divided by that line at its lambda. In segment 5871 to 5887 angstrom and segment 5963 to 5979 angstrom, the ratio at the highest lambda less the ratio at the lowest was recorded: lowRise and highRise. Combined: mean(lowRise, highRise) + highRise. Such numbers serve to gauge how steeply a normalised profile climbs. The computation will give -0.14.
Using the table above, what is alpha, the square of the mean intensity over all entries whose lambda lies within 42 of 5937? 267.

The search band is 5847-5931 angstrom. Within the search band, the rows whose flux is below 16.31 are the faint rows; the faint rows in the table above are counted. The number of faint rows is 6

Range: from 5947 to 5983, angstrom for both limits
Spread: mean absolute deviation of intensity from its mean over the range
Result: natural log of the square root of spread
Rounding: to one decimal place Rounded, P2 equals -0.5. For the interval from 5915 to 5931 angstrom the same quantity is -0.5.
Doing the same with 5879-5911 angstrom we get -0.3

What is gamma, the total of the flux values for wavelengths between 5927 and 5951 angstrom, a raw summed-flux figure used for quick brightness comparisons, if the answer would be 98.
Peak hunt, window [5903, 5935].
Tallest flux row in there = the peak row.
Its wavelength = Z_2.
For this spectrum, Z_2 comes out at 5917.0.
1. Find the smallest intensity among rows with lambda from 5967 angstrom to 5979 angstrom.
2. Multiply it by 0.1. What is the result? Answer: 1.55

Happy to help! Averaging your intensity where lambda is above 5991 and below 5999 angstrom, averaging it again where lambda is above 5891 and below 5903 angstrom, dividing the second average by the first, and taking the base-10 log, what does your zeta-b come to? 0.01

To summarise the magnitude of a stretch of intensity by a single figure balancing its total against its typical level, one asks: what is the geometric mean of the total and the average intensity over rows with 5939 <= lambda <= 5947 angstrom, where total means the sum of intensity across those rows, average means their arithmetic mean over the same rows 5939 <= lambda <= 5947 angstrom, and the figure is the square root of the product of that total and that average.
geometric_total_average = 22.8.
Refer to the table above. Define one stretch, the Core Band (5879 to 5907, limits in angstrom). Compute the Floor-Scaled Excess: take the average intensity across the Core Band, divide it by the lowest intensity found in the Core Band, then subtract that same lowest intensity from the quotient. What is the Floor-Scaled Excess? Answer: -14.0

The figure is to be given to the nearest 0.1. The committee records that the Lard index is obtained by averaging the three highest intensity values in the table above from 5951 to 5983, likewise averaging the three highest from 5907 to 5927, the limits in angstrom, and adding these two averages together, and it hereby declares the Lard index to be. 33.8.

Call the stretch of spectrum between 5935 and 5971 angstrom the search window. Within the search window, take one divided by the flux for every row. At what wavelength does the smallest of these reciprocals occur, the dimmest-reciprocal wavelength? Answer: 5961.0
